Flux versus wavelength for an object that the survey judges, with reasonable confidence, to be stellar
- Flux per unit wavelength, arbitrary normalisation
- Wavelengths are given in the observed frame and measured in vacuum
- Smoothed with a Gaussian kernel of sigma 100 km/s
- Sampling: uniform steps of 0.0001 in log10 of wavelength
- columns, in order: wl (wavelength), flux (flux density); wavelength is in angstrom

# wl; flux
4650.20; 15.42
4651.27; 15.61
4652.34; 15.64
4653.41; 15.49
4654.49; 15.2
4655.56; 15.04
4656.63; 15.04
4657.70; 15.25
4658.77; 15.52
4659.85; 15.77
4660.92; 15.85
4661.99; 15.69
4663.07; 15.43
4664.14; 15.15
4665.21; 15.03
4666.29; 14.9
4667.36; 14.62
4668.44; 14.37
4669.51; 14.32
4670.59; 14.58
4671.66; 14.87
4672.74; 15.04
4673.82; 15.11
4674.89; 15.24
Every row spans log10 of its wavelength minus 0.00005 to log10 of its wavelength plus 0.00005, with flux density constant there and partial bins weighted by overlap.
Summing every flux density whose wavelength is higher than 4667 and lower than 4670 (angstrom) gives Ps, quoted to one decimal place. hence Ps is 43.3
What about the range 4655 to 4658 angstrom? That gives 45.3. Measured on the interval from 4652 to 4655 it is 46.3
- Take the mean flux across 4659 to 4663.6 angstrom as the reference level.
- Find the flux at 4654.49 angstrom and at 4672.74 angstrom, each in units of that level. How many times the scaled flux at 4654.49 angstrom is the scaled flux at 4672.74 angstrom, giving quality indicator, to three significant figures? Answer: 0.989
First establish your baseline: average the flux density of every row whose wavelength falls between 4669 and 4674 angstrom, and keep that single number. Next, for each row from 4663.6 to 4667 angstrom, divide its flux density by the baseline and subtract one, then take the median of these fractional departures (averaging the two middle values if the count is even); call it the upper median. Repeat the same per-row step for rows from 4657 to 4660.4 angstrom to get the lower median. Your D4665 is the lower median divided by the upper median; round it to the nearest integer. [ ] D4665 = 3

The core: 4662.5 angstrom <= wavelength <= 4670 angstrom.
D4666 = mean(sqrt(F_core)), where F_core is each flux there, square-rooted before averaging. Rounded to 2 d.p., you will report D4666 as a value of 3.85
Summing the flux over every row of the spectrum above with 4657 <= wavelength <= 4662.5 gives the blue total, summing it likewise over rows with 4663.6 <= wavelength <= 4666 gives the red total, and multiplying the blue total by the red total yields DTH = 2356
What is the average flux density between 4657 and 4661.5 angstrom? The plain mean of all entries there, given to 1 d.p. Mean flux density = 15.6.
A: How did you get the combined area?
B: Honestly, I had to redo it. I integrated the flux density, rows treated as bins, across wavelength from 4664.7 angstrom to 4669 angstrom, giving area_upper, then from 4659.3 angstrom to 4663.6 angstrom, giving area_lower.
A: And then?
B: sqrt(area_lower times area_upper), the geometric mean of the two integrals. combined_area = 65.3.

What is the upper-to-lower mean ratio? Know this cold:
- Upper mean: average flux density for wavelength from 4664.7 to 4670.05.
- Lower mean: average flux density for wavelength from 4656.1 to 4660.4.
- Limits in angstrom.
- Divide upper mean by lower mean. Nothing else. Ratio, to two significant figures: 0.95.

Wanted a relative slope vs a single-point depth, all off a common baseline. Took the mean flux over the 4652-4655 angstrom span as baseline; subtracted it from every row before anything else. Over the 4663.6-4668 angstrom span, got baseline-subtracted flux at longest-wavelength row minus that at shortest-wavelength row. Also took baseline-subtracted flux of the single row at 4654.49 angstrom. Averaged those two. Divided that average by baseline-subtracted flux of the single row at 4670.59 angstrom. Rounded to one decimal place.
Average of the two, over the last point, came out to 0.4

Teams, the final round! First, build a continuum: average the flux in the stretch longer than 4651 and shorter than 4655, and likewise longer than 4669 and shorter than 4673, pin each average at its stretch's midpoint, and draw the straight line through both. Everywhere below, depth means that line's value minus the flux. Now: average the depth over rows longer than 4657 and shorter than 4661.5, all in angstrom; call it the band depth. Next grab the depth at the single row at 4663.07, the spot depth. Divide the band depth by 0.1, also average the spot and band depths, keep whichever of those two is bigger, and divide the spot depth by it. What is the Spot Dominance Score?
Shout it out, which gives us 1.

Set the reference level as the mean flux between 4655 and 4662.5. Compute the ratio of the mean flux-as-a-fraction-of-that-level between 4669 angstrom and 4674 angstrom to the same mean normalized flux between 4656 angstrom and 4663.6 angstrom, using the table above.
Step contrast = 0.95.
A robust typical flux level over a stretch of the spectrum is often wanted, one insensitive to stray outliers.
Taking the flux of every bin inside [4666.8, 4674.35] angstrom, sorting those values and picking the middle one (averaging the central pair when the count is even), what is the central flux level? 14.6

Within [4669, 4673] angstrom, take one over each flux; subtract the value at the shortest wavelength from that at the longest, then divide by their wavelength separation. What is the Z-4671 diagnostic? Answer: -0.0010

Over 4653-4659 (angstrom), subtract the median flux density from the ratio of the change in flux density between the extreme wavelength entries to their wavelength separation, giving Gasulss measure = -15.2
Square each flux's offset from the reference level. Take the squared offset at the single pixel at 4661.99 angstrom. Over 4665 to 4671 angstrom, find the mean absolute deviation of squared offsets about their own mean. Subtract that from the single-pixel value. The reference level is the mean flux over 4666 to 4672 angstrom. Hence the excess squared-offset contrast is 1.1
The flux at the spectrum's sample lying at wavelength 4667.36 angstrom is 14.62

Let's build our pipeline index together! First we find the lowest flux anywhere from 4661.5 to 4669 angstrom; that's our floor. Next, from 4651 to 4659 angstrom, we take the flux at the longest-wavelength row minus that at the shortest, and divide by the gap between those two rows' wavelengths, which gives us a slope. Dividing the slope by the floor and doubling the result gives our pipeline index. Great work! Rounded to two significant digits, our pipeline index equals -0.0017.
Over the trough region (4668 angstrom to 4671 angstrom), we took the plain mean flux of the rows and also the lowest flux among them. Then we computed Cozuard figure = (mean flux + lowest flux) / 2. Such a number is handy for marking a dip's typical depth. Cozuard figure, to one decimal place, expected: 14.4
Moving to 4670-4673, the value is 14.7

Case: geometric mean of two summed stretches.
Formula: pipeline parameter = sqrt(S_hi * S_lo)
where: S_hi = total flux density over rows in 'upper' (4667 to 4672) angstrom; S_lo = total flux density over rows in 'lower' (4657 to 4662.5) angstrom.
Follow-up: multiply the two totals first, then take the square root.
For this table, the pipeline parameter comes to 75.4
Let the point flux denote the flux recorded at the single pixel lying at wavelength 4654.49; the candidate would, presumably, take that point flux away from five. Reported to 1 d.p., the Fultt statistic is -10.2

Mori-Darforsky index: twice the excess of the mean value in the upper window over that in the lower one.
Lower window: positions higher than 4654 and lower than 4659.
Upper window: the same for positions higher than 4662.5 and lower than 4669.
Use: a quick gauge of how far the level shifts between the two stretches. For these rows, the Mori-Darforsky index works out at -0.6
